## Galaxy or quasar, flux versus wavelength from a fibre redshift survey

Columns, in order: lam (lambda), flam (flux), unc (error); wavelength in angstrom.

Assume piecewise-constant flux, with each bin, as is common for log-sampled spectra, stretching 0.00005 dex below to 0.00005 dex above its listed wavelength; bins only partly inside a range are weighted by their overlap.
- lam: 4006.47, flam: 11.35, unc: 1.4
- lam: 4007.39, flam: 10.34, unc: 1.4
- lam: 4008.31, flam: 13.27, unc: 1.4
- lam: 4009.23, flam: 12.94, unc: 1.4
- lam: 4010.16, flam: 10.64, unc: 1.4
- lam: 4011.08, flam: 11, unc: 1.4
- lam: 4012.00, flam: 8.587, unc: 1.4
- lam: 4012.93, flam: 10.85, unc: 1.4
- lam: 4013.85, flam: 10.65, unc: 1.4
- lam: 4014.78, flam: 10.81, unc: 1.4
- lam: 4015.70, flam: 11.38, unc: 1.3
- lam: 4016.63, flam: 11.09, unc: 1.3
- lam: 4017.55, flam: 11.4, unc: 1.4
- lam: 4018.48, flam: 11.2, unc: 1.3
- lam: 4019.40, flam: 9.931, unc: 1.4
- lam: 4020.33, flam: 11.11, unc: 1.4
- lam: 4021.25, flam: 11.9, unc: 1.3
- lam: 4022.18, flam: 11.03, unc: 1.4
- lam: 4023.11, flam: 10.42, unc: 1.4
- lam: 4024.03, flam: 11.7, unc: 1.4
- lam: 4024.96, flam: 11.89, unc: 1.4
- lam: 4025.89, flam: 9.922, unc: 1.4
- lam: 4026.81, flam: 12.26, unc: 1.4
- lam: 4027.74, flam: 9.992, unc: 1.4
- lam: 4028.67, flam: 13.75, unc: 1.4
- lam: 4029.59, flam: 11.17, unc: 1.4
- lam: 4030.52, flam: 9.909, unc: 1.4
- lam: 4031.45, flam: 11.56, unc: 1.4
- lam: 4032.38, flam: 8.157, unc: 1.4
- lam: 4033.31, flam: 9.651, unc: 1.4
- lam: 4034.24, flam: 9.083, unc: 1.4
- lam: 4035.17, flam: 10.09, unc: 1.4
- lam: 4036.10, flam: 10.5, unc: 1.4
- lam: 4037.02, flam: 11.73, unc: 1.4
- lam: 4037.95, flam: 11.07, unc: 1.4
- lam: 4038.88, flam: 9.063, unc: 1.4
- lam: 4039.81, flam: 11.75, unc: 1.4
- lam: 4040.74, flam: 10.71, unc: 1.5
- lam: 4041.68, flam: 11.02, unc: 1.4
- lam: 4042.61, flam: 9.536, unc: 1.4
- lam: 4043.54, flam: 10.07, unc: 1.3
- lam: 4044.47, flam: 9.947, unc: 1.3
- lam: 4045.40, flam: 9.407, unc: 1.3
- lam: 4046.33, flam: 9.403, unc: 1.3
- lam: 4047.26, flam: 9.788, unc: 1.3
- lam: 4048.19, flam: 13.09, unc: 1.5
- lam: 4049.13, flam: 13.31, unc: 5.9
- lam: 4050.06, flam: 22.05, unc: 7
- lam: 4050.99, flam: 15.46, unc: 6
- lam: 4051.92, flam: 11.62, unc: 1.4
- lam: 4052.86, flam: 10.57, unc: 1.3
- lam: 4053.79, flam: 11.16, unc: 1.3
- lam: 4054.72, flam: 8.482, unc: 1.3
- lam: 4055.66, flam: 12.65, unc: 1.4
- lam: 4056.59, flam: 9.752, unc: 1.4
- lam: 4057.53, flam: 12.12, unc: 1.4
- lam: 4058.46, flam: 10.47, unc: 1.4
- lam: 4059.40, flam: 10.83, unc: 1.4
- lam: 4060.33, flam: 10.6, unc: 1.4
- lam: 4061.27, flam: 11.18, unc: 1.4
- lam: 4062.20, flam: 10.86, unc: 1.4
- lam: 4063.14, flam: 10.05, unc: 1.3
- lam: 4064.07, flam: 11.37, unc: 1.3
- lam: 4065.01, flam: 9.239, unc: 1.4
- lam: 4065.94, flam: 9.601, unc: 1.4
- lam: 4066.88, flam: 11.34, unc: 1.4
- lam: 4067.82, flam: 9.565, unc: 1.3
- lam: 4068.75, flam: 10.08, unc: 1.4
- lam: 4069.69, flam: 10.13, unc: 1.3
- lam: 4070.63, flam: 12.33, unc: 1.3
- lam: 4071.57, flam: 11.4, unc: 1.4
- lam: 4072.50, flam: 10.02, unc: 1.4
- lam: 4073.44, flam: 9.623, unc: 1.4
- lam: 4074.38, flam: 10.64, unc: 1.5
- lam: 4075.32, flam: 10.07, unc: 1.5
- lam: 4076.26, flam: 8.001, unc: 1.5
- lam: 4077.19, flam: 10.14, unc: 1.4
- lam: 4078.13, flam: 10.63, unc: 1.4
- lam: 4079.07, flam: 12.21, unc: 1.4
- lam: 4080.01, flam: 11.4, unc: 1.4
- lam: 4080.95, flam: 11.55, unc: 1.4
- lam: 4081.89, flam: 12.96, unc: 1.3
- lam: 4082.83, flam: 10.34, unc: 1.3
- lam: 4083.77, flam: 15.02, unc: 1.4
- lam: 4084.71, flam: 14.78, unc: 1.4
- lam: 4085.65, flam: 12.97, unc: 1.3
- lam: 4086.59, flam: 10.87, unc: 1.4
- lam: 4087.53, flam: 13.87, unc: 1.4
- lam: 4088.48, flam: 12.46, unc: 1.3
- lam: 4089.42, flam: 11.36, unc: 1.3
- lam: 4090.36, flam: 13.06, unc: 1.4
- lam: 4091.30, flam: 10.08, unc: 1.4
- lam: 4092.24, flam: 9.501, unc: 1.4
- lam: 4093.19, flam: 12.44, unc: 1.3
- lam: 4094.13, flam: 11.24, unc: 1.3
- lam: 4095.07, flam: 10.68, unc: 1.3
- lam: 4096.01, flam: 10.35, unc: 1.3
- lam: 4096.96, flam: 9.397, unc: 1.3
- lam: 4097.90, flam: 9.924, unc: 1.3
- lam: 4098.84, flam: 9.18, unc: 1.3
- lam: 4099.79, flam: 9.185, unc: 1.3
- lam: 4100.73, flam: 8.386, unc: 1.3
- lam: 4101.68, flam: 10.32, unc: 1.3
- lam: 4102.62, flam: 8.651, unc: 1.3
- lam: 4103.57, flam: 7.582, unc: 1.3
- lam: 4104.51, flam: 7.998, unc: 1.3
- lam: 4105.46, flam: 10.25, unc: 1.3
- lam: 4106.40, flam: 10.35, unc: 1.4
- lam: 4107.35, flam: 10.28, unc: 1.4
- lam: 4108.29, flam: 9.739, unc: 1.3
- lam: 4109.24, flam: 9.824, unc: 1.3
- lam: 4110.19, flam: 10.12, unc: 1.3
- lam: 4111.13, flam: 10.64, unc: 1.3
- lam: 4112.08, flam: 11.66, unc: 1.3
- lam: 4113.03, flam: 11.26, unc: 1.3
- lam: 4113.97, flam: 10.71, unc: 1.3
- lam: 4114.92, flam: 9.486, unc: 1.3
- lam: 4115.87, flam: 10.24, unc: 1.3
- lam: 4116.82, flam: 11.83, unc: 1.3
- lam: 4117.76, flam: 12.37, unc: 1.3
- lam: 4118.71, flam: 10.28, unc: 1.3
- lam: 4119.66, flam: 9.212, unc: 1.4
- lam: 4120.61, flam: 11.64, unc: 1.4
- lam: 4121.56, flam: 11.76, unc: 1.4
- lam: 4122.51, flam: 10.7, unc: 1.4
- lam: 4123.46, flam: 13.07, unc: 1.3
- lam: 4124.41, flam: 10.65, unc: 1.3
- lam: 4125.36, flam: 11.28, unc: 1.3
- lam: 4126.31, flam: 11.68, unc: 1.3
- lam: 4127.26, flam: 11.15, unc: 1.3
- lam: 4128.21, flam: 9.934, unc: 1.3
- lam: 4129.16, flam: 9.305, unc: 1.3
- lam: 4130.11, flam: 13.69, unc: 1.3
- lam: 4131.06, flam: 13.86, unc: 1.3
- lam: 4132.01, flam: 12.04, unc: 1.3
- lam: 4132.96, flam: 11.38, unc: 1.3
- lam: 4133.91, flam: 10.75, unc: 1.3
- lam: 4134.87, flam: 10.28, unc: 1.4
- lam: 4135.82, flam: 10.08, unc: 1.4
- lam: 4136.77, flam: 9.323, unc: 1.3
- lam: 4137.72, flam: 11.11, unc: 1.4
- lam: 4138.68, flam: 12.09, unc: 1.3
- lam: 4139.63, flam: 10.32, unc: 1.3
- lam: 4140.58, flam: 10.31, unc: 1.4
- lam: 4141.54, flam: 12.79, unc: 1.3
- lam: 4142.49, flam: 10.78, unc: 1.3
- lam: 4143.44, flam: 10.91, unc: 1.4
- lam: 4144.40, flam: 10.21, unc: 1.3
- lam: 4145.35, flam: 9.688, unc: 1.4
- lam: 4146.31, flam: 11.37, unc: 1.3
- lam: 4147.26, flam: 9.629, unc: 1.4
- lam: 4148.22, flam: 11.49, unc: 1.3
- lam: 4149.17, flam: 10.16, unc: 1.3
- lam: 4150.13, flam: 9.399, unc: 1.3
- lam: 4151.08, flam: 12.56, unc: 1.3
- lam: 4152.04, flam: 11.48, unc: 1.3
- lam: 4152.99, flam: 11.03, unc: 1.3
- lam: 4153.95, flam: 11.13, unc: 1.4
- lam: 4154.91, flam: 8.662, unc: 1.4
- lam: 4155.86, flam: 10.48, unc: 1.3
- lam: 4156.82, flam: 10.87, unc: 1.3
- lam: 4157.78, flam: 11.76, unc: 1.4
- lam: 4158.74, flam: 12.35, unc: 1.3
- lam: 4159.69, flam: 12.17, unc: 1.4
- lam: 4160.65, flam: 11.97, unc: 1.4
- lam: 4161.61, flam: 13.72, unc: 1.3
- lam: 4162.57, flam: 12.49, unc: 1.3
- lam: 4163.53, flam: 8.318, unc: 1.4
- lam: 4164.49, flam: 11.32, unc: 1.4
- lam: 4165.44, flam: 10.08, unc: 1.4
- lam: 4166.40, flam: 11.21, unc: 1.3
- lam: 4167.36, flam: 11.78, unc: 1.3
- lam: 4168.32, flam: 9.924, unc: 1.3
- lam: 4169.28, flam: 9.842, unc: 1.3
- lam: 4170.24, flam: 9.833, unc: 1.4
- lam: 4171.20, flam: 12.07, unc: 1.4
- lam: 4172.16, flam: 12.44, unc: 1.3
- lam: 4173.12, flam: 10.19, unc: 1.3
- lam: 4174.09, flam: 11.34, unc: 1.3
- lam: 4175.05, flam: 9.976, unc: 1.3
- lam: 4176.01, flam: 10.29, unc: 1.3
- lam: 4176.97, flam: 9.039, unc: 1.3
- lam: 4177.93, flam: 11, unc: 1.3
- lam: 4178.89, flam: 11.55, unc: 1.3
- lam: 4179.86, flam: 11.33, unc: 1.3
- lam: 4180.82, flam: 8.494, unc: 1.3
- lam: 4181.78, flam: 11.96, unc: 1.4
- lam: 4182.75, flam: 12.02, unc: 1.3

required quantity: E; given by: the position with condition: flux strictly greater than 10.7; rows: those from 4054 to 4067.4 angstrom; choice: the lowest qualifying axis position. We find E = 4055.66 angstrom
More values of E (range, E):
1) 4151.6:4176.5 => 4152.04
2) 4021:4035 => 4021.25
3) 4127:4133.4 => 4127.26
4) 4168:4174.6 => 4171.20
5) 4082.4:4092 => 4083.77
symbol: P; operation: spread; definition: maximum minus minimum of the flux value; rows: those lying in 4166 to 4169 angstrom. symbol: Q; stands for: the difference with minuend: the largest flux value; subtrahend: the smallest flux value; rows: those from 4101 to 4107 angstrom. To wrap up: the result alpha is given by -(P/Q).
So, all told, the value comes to -0.7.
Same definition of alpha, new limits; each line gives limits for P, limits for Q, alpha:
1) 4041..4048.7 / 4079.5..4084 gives -0.8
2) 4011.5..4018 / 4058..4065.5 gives -1.3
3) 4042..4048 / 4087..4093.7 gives -0.2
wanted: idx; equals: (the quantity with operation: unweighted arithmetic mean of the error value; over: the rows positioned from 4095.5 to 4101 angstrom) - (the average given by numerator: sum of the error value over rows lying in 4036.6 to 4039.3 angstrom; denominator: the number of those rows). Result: -0.10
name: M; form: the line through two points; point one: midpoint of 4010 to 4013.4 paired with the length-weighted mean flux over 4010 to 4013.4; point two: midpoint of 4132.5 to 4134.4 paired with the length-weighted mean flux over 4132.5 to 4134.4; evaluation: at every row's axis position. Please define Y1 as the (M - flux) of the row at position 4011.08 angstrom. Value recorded -0.8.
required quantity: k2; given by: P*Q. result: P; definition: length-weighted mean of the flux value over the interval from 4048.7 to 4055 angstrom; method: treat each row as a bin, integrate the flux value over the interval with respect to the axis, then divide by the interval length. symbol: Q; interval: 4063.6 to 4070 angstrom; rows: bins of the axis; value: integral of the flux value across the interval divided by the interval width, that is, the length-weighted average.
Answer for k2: 137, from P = 13.4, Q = 10.2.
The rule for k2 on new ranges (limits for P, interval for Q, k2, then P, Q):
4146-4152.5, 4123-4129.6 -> 120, 10.9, 11.0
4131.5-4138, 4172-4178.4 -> 113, 10.7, 10.5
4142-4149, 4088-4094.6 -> 121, 10.6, 11.4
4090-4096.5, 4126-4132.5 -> 129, 11.0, 11.7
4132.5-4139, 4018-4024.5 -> 118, 10.7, 11.0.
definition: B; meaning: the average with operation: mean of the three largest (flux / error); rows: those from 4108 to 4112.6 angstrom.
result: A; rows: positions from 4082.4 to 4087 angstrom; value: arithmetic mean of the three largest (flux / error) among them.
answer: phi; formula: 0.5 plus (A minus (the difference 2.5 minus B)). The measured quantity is 16.7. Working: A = 10.4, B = 8.3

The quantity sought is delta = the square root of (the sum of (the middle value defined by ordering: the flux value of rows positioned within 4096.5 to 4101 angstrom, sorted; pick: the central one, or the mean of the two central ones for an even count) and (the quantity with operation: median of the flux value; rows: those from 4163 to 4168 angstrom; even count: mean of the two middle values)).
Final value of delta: 4.52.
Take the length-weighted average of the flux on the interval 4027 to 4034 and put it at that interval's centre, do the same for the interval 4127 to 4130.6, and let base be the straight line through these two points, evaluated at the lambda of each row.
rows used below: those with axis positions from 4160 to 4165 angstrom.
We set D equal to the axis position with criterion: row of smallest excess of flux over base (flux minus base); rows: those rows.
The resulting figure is 4163.53 angstrom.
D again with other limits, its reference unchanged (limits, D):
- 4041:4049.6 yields 4046.33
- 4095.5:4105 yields 4103.57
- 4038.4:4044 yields 4038.88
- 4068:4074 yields 4073.44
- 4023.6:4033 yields 4032.38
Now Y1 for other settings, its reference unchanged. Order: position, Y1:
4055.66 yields -2.1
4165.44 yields 1.1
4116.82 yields -0.9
